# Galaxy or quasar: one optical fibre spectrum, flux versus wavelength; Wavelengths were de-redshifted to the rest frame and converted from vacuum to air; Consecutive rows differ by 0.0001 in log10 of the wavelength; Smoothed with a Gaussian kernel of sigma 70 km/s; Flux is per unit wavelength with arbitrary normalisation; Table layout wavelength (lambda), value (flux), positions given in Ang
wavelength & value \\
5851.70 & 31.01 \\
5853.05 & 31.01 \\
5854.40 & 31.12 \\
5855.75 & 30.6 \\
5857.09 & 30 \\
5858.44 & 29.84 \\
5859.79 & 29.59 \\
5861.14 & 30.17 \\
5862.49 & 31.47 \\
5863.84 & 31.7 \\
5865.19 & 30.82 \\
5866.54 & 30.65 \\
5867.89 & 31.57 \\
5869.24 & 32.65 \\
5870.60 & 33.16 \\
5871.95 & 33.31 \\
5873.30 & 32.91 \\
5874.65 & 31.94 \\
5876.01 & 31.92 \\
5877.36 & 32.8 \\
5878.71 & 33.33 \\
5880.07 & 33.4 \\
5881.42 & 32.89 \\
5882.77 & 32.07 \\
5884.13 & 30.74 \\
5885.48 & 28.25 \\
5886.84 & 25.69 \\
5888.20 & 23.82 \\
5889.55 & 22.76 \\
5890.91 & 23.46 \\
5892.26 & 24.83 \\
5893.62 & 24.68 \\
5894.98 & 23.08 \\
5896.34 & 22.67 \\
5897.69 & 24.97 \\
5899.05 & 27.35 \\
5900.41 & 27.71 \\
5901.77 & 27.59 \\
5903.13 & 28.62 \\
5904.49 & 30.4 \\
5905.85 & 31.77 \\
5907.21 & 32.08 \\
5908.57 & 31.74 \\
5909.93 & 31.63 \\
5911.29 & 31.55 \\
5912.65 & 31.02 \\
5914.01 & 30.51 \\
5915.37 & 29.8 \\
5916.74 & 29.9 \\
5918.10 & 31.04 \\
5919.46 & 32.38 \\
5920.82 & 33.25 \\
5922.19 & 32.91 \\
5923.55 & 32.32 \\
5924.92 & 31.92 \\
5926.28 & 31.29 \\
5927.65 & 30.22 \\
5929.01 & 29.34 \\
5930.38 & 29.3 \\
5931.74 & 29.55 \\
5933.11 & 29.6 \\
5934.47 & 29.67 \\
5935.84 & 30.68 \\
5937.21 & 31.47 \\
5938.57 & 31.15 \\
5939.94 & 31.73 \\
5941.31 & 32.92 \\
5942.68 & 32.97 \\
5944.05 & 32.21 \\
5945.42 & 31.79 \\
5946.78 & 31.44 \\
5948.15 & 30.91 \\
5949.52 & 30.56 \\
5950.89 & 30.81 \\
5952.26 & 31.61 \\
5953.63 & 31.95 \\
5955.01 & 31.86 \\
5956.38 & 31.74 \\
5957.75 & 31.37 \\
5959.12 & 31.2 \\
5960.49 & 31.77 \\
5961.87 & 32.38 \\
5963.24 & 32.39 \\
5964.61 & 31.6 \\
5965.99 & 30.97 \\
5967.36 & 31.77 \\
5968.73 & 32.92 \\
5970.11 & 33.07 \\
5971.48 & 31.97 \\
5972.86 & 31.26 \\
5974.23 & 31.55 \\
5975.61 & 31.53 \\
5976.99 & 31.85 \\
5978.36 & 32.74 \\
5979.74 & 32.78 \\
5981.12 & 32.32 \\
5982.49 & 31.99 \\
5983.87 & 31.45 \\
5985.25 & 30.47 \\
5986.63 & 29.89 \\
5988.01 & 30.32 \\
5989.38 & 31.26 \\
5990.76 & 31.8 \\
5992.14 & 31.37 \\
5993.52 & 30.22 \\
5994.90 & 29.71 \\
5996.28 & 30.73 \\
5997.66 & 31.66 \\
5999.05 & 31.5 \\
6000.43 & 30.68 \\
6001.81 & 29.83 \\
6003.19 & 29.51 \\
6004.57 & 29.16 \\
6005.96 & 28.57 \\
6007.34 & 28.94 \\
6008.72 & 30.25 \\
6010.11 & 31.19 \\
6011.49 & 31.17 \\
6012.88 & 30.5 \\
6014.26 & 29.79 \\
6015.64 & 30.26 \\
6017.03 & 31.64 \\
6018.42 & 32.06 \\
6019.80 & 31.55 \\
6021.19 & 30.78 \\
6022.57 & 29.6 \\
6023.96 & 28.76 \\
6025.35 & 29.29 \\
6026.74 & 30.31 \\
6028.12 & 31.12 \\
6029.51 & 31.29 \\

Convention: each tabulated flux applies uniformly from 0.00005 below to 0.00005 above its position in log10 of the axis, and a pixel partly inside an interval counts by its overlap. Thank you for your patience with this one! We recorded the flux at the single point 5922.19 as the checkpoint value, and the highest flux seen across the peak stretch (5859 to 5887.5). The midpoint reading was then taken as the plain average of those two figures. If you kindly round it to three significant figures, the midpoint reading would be 33.2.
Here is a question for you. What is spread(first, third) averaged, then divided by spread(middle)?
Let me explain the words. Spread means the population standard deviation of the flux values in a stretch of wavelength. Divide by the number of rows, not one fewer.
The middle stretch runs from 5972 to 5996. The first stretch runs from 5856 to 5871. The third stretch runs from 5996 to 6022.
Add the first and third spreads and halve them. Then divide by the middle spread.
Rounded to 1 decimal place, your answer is 1.2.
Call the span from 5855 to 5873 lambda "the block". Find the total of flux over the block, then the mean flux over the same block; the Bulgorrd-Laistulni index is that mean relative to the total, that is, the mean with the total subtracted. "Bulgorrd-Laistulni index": -374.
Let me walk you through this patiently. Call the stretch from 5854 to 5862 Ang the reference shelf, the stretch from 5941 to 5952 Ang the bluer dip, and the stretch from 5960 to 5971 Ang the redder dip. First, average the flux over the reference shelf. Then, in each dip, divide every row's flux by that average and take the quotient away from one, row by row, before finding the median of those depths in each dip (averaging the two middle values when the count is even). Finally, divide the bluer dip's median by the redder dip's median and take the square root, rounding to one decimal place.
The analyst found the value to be 0.9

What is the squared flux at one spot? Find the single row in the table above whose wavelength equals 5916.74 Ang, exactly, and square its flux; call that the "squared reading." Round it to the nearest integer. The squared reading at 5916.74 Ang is 894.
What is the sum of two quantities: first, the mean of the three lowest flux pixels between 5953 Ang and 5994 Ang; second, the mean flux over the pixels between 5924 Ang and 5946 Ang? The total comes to 61.1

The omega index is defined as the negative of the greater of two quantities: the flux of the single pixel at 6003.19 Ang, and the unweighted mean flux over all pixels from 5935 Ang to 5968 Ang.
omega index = -31.6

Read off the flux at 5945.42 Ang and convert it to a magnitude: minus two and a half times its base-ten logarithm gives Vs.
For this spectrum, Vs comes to -3.76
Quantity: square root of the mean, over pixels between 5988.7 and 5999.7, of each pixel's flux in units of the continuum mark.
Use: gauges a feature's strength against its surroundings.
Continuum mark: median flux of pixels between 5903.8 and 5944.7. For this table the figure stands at 0.99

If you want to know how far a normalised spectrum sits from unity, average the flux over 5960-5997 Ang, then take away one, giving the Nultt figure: 30.6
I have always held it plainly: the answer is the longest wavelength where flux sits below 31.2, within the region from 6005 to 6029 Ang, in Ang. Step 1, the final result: 6028.12 Ang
